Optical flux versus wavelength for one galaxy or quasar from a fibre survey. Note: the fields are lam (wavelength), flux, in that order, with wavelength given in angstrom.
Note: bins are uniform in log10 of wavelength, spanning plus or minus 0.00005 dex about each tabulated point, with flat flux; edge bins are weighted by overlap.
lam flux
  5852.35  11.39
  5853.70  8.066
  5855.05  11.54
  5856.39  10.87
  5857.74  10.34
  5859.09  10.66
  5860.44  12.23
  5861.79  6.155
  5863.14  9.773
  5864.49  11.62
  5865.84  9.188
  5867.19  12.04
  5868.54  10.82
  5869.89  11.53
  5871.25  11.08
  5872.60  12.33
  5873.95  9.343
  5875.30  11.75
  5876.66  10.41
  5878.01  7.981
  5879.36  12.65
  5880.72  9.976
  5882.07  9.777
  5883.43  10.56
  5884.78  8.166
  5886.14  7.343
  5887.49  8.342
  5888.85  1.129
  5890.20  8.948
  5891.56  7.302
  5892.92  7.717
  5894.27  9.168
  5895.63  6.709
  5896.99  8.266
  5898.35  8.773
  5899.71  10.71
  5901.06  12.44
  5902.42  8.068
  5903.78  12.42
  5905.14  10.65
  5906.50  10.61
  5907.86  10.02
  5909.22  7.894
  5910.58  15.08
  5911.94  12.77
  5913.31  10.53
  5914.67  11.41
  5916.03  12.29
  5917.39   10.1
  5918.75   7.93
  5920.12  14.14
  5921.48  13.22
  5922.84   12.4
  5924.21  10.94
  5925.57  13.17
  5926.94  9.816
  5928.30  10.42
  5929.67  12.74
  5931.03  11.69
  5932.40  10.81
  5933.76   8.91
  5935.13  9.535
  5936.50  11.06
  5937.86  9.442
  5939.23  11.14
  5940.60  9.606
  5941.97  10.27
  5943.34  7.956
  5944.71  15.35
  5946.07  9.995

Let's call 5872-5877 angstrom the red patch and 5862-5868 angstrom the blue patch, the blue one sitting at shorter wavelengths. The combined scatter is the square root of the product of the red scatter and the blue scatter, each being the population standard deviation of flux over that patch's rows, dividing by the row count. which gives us 1.2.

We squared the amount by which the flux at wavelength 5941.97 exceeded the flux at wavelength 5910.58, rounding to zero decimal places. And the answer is 23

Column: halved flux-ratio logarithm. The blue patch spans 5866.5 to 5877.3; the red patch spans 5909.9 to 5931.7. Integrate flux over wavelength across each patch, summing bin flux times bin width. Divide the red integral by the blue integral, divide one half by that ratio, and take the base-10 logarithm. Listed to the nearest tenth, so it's -0.6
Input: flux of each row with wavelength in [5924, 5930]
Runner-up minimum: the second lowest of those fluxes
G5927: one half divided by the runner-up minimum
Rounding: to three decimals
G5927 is 0.048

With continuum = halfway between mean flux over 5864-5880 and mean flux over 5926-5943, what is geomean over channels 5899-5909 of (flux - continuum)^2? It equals 0.1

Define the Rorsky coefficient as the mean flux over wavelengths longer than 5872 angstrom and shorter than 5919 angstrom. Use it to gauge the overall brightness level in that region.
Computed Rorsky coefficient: 9.7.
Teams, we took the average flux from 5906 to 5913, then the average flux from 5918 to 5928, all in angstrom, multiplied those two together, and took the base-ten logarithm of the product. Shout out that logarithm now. 2.12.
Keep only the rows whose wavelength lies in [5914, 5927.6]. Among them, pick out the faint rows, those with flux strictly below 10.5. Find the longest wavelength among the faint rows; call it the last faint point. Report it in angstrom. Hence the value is 5926.94 angstrom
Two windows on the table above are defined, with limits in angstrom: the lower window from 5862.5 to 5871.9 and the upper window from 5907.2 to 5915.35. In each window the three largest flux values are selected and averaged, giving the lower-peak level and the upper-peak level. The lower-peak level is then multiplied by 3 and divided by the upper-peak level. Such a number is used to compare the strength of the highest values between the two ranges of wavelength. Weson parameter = 2.69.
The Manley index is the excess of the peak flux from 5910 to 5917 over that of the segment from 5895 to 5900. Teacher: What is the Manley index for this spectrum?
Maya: 4.4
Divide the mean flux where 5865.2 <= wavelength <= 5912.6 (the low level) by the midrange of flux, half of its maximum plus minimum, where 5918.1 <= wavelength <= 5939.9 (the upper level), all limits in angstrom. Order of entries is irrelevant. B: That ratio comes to 0.89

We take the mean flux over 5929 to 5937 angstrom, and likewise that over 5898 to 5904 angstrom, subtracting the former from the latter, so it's -0.3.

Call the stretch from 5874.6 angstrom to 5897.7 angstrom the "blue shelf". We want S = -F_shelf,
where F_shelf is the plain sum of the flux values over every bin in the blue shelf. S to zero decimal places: -146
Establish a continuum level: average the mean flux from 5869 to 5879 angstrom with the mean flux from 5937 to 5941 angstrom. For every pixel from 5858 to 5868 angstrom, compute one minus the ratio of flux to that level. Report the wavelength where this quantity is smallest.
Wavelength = 5860.44 angstrom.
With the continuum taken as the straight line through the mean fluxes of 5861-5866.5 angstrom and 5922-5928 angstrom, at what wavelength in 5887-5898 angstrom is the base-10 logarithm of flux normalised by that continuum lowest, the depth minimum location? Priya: 5888.85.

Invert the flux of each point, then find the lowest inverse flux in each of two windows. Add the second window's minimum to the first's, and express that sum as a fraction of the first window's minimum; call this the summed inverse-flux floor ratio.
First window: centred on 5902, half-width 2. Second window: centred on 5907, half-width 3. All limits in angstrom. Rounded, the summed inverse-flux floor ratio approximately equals 2.17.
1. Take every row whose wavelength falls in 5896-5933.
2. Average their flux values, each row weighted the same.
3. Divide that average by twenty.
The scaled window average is 0.55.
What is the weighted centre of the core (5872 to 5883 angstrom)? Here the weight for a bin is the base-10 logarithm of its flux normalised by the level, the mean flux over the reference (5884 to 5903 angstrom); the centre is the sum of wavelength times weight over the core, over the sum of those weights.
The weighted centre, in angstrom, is 5876.9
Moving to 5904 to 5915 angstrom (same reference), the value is 5910.4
